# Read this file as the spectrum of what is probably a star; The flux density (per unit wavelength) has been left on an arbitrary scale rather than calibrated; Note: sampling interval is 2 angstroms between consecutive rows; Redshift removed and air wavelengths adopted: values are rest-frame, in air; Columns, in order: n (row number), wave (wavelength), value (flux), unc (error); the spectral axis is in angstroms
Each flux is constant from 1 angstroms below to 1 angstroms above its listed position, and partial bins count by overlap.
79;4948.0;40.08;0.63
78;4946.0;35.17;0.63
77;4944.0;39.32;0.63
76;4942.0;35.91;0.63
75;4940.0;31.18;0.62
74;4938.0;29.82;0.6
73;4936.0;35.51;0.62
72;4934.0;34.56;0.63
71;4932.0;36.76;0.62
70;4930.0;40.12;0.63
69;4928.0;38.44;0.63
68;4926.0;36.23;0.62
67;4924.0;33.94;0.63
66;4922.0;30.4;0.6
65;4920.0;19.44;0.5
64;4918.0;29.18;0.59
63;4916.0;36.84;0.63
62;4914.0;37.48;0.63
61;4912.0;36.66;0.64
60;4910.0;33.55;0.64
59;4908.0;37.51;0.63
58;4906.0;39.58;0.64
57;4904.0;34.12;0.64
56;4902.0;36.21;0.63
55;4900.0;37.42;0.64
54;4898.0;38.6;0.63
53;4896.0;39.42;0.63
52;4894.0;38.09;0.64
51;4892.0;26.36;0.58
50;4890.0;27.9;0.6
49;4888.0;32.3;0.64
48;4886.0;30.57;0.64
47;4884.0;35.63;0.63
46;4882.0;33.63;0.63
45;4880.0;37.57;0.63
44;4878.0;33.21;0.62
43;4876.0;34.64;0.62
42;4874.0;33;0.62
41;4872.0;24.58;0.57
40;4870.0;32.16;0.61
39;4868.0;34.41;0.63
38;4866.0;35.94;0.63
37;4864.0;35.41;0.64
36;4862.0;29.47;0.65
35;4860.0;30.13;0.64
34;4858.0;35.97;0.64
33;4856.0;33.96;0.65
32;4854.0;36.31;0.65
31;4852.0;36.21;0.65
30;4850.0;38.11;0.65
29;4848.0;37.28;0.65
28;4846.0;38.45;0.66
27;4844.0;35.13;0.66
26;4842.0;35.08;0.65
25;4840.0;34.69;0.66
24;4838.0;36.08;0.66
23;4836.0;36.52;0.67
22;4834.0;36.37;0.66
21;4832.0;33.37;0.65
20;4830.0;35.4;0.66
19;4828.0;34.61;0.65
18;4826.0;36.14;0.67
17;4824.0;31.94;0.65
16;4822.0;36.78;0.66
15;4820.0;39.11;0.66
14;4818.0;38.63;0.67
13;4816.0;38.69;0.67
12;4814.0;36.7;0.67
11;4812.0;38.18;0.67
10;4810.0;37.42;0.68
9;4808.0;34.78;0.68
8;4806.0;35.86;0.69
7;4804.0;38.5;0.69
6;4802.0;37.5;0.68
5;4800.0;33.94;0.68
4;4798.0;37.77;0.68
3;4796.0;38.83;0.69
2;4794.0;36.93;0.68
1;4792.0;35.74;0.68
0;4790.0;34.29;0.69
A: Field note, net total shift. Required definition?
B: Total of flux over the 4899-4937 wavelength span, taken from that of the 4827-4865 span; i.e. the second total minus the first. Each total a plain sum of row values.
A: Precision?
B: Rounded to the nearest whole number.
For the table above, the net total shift 5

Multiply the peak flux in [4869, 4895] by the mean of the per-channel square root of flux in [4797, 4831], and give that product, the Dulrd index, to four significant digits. 230.3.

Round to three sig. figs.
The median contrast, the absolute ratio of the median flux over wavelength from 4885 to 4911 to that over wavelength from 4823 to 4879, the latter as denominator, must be 1.03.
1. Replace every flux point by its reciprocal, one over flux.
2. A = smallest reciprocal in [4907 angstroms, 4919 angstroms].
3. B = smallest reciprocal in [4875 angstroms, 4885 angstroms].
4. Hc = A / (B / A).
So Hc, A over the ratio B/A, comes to 0.0267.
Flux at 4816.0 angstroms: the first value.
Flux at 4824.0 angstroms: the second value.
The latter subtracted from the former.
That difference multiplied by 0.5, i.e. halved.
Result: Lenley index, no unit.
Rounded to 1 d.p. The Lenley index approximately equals 3.4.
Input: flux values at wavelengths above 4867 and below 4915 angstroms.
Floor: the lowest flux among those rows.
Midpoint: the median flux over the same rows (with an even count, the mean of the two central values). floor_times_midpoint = 849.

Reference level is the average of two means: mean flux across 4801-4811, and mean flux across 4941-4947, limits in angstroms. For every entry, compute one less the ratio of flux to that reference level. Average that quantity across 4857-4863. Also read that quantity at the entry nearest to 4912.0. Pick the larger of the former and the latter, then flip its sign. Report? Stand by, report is -0.13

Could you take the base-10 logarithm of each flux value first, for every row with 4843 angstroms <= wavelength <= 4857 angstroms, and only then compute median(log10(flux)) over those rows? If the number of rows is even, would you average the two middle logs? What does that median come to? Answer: 1.56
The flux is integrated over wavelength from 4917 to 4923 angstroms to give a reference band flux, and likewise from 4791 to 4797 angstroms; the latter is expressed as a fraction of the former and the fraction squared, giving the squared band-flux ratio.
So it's 1.99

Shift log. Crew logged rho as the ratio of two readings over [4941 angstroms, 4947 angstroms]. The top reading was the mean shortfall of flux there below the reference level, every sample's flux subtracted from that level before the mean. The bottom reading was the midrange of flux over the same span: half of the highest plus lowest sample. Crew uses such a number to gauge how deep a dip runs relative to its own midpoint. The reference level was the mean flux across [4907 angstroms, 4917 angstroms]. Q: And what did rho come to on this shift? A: -0.011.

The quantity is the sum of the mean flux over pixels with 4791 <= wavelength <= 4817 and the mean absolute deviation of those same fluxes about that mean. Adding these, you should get 38.2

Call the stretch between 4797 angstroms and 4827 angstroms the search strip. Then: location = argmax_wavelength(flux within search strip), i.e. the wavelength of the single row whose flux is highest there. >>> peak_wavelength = 4820.0 angstroms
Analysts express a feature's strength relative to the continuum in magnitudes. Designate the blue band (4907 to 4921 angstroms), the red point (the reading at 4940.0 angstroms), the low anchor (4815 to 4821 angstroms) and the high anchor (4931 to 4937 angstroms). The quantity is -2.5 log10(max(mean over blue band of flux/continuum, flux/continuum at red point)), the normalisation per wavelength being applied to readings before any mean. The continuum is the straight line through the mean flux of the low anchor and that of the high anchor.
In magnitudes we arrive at 0.10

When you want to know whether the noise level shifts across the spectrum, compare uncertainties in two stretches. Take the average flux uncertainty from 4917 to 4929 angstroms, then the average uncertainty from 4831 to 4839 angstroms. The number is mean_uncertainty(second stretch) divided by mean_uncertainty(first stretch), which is 1.109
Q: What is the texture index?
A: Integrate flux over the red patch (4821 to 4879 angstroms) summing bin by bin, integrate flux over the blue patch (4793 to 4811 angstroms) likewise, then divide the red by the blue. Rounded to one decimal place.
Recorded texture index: 3.0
